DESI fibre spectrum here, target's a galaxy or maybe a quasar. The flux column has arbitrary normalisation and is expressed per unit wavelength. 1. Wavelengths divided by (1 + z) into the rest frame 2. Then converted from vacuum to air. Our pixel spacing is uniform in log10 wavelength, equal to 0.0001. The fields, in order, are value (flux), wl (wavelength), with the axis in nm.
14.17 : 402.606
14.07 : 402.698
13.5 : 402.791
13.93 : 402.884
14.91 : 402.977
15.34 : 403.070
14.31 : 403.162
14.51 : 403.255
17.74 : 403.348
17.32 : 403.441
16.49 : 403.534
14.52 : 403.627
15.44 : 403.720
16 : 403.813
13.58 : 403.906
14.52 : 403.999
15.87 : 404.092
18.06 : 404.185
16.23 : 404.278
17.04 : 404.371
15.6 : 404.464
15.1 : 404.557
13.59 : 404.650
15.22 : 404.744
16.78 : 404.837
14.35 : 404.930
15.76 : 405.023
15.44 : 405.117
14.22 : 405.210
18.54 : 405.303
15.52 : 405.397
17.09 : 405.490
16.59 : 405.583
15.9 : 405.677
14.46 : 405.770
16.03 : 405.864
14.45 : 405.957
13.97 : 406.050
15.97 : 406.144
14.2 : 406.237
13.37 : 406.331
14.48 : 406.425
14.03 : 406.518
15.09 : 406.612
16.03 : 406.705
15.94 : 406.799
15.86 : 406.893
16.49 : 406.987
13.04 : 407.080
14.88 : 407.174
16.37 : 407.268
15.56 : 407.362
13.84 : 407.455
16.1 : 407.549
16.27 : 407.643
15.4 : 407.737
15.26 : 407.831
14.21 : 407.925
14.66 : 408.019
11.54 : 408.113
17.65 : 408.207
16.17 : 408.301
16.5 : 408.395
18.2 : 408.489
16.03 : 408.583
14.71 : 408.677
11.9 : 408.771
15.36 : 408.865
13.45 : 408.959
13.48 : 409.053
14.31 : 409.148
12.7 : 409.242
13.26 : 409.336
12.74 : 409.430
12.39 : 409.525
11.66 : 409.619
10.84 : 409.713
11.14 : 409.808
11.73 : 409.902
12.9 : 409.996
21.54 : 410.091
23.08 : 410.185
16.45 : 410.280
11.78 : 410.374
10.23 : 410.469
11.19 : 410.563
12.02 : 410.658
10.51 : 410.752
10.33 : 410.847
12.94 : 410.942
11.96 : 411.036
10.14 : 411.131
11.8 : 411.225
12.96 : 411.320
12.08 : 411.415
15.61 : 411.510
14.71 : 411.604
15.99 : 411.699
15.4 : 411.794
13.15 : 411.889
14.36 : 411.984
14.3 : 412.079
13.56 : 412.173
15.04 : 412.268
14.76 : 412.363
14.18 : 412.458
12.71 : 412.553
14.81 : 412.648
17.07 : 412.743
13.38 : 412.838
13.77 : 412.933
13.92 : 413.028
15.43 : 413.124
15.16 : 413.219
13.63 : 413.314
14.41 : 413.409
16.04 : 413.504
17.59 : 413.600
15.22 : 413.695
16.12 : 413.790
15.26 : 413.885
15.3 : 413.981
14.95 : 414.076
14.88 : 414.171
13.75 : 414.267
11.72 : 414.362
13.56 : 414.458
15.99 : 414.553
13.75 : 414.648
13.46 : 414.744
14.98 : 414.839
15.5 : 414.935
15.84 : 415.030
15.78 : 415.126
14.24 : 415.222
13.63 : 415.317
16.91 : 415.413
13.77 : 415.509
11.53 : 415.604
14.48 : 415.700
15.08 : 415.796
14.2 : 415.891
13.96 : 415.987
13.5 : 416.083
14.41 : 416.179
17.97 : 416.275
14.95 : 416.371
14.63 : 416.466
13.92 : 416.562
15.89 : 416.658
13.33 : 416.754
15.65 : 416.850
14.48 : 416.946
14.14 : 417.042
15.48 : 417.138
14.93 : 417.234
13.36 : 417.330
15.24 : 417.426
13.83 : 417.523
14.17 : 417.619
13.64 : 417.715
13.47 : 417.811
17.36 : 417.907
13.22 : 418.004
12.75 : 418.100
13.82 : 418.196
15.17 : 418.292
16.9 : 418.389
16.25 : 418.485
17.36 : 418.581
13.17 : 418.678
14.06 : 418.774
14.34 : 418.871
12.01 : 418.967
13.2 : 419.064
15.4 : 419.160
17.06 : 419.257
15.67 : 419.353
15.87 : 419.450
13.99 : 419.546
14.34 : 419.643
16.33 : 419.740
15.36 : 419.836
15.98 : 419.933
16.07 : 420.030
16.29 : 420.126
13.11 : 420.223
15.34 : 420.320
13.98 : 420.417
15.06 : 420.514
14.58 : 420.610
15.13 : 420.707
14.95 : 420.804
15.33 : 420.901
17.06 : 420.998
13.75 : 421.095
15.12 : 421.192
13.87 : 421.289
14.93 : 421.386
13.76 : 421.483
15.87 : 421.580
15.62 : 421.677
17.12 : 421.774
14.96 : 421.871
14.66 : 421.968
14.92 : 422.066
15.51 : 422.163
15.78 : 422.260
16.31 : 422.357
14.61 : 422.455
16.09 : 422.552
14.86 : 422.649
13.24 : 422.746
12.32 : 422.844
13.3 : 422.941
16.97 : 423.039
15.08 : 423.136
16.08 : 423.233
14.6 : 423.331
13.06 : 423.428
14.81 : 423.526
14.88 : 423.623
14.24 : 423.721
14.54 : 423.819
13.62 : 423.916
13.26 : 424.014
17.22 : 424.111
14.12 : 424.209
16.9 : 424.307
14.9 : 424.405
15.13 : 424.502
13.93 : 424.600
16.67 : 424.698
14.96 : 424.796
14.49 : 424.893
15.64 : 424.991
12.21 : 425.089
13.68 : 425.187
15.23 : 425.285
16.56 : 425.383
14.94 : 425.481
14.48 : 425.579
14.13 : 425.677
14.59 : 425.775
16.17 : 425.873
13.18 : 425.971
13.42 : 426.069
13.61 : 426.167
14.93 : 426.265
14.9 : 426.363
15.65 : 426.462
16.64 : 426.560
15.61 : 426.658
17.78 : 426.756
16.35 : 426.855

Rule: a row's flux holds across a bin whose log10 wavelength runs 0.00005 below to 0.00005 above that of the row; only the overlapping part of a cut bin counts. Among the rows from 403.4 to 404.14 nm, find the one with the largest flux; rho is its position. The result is 403.441 nm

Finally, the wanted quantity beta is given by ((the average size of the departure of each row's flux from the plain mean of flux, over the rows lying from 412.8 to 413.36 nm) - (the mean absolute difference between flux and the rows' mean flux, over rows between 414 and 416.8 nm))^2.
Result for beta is 0.09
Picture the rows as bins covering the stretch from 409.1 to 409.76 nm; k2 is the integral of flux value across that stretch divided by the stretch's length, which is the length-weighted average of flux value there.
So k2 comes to 12.6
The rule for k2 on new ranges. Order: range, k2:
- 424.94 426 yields 14.6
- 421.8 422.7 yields 15.3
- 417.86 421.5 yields 15.0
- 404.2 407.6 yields 15.4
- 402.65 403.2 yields 14.4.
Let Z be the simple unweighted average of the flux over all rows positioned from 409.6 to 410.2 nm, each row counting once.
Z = 14.7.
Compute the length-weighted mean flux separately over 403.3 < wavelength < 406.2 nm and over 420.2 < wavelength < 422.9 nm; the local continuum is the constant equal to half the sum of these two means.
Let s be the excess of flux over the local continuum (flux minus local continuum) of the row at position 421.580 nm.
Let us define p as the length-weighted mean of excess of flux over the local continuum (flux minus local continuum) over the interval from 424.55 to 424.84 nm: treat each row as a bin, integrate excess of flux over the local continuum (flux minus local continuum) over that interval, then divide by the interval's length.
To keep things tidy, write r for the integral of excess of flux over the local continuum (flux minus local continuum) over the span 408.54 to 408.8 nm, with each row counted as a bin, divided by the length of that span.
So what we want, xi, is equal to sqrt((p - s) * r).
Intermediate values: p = -0.1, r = -1.0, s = 0.5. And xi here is 0.8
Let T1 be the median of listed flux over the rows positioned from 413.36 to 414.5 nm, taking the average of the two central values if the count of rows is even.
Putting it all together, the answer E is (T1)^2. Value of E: 228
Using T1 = 15.1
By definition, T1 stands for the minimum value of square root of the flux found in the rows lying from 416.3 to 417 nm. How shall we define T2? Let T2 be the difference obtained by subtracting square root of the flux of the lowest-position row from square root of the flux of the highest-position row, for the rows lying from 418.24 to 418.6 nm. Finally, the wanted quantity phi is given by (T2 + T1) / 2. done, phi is 1.96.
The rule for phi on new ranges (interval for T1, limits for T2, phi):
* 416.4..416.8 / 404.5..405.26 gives 1.77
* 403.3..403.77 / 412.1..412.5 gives 1.95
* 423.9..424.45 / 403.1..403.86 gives 1.93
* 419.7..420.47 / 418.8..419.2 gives 1.88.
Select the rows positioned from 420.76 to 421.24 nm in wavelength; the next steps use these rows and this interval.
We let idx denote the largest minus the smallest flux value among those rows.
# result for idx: 3.3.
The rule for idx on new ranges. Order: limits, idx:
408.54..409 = 4.1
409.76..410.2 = 11.9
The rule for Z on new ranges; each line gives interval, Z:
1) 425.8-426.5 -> 14.6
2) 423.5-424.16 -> 14.7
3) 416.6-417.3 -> 14.8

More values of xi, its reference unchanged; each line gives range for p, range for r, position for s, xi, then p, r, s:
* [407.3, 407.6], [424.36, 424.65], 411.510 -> 0.5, -0.1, -0.7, 0.3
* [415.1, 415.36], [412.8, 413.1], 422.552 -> 1.6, -0.9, -1.5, 0.8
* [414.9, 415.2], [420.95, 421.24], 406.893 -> 0.1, 0.3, 0.0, 0.5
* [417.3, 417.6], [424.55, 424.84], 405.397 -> 0.4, -1.1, -0.1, 0.2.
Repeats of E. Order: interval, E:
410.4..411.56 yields 141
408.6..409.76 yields 169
